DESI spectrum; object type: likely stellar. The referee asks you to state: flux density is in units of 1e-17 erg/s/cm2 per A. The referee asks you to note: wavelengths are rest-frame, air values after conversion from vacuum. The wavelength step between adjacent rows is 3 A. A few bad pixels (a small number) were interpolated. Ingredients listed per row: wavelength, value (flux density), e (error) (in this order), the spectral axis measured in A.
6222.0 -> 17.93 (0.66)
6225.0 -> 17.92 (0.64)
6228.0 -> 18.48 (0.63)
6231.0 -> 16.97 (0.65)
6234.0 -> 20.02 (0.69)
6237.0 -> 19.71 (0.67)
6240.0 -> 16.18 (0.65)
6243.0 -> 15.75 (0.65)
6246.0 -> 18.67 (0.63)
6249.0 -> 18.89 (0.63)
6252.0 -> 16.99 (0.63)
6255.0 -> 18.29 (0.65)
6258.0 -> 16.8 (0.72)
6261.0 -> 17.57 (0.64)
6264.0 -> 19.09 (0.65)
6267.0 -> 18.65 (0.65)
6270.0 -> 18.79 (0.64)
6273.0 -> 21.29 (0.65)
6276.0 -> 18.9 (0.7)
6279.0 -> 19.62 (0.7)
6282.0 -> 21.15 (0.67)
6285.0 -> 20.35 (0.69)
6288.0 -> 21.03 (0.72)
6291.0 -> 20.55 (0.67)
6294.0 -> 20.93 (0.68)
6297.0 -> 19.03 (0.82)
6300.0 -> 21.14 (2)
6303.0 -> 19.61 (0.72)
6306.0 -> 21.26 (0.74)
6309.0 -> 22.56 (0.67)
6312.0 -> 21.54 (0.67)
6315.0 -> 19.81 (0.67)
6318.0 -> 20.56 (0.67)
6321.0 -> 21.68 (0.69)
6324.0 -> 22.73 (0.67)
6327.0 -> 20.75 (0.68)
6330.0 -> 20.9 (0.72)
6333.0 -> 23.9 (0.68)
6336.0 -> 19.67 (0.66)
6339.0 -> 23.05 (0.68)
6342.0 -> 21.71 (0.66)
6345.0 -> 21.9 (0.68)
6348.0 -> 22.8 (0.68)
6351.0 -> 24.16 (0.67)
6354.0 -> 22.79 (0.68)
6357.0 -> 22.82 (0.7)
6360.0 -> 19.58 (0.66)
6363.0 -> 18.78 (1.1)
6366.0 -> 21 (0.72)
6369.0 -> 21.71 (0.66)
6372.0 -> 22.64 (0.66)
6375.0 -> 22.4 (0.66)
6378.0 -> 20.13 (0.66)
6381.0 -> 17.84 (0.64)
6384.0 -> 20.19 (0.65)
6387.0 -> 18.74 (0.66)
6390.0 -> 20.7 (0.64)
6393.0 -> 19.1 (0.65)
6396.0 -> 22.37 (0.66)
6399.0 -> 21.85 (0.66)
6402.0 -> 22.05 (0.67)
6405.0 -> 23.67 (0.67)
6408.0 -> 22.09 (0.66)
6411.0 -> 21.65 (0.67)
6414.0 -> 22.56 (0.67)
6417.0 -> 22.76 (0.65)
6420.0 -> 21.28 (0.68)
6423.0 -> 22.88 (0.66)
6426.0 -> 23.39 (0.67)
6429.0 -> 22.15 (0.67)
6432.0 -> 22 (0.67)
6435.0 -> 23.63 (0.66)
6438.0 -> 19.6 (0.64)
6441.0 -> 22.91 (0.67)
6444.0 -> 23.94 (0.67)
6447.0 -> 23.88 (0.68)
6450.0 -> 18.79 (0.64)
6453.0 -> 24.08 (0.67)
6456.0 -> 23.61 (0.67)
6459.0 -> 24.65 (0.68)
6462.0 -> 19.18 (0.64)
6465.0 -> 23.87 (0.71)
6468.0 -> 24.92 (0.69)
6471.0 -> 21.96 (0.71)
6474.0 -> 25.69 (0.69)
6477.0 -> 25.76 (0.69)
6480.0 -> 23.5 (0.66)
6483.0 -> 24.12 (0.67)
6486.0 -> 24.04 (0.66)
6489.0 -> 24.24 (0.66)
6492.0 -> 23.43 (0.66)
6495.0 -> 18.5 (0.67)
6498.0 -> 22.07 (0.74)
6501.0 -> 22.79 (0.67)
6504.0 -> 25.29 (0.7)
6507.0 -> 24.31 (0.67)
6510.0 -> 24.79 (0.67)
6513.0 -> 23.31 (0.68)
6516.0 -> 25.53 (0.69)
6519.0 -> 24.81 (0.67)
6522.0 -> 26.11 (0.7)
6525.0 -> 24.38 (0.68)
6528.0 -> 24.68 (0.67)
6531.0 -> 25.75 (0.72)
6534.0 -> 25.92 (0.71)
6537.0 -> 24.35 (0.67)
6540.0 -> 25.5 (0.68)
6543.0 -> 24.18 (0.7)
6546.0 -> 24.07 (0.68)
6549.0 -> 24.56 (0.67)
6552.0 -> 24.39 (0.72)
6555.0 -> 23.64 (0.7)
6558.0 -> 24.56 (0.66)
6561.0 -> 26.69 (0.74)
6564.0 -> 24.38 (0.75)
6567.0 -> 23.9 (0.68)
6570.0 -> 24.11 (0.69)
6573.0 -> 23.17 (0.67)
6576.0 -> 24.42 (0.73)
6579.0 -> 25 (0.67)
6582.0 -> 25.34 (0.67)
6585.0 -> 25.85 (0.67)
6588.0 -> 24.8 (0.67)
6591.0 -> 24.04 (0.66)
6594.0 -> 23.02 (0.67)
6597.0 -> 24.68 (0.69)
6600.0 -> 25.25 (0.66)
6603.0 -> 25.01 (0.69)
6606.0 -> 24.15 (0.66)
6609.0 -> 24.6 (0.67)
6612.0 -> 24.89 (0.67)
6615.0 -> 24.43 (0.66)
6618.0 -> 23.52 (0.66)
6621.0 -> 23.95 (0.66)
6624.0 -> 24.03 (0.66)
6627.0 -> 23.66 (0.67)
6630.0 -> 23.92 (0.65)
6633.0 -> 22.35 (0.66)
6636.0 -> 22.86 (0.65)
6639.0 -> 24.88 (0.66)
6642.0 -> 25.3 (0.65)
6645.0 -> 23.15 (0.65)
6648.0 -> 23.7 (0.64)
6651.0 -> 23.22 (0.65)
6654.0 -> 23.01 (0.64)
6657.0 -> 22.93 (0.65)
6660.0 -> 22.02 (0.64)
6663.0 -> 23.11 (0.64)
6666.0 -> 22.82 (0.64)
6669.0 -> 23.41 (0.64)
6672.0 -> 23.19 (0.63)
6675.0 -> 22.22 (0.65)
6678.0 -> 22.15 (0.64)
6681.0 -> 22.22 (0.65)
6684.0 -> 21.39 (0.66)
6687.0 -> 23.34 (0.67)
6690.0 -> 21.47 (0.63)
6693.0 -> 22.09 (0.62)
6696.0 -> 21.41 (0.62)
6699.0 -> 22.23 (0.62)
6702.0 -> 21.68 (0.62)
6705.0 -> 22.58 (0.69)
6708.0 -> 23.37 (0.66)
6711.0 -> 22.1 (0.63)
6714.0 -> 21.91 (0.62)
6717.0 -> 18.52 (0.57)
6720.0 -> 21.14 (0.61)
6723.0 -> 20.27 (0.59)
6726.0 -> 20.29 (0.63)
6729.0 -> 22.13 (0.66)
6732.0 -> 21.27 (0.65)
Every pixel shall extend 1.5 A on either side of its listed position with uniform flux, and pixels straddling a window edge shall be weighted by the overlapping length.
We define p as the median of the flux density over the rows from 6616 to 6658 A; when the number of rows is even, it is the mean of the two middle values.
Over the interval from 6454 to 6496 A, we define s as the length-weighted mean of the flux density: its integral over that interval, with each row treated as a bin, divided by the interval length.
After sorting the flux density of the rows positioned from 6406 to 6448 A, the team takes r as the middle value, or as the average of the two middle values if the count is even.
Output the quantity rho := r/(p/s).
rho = 22.5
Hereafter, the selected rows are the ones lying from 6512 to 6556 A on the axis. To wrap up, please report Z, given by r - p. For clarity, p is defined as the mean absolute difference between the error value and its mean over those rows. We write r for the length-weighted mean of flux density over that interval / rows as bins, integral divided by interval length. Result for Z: 24.8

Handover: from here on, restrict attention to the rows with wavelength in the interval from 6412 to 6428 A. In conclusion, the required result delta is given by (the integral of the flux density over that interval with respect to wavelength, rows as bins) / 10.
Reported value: 36.1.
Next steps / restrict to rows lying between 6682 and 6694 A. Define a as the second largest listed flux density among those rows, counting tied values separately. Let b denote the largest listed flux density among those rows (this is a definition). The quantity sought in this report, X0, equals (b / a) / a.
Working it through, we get 0.048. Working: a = 22.09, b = 23.34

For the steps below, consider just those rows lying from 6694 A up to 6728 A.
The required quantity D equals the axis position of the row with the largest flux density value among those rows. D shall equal 6708.0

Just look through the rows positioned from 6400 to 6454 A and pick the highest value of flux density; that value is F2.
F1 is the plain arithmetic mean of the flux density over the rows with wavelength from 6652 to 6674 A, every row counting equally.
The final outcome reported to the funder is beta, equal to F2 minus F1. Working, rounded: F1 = 22.9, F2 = 24.08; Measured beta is 1.2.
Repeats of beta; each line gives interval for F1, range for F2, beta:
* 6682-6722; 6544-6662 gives 4.9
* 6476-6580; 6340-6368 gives -0.1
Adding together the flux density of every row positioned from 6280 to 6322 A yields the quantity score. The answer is 291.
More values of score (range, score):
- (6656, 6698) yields 314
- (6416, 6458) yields 315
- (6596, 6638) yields 337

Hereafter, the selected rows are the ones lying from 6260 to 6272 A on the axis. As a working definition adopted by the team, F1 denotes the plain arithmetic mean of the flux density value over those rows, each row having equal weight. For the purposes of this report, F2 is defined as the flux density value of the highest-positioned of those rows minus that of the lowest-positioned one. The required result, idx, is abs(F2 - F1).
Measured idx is 17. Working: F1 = 18.5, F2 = 1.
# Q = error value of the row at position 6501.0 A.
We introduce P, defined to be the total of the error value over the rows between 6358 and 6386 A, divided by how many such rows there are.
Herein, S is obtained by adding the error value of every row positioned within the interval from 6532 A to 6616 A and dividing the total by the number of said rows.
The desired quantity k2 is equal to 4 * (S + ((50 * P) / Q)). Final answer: 215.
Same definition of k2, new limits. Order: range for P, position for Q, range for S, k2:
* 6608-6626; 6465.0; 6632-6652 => 189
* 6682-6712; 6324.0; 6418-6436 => 194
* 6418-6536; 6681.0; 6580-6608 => 211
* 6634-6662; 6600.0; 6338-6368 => 199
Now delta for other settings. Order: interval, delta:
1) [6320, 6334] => 30.7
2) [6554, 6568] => 34.6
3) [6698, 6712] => 31.4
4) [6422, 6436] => 31.9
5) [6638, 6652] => 33.7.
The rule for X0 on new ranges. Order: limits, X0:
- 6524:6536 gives 0.039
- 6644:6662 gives 0.044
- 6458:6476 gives 0.041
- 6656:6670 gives 0.044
